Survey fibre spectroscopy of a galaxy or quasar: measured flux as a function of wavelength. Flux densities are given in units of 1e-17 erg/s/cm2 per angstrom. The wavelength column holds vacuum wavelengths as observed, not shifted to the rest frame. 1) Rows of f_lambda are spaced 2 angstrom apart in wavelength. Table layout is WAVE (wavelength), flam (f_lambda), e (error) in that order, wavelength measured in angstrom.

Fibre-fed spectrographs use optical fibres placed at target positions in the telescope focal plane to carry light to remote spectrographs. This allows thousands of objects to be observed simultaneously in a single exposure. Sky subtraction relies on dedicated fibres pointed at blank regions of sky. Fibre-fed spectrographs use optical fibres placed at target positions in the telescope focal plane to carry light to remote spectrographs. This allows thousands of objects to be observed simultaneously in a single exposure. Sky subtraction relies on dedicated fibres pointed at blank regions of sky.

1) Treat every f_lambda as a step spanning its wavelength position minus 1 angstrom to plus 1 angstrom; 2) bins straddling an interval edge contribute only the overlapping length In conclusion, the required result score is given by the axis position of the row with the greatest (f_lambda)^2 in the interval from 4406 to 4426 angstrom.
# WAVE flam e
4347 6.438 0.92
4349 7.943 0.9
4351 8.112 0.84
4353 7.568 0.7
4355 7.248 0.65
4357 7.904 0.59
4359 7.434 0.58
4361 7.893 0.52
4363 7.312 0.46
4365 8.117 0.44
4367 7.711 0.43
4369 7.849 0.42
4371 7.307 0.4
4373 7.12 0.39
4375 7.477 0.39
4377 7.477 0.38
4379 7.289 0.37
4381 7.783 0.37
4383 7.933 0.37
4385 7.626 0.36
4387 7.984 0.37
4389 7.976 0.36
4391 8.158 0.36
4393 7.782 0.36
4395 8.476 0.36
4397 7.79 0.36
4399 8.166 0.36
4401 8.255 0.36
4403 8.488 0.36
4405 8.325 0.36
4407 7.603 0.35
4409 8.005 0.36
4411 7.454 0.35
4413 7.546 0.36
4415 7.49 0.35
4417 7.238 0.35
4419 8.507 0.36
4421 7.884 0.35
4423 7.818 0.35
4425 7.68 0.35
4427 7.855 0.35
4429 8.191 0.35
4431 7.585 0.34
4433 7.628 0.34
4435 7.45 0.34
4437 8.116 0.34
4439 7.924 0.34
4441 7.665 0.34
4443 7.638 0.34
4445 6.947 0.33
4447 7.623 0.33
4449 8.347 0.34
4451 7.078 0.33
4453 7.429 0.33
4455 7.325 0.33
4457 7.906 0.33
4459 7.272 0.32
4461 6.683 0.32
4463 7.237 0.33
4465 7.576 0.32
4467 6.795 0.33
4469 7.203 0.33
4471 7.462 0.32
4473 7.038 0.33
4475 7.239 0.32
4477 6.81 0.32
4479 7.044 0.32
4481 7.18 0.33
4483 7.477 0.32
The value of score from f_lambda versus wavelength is 4419 angstrom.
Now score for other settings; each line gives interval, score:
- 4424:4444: 4429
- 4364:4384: 4365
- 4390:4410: 4403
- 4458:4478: 4465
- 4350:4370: 4365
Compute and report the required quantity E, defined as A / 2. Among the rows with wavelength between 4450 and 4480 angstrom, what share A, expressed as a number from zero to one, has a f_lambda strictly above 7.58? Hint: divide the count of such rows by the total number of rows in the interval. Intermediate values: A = 0.07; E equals 0.03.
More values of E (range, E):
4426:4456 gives 0.33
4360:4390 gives 0.30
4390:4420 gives 0.37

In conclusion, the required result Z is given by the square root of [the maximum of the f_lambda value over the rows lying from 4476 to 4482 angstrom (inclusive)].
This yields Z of 2.68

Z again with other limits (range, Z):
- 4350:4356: 2.85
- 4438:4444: 2.81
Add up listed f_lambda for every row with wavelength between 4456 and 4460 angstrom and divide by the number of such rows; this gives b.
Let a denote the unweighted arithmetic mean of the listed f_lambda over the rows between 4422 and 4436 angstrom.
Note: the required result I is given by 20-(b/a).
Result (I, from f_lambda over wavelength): 19.0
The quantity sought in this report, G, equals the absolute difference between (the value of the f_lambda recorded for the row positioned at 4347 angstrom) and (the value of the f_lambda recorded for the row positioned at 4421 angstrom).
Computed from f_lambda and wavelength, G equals 1.4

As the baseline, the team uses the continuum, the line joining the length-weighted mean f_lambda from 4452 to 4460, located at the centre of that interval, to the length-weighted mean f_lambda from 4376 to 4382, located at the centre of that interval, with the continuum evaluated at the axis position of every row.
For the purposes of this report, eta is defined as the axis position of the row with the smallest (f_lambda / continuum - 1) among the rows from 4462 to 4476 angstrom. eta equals 4467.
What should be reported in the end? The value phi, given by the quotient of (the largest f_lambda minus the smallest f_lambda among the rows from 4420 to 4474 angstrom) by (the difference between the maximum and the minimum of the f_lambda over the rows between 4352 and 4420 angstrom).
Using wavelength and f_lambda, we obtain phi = 1.2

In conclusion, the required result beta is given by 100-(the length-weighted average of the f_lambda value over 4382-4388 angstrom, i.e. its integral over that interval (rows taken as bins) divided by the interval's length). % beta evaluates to 92.2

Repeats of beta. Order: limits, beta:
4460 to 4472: 92.8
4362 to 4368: 92.3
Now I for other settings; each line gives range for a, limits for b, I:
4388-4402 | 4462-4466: 19.1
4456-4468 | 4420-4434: 18.9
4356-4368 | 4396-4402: 19.0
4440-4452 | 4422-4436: 19.0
